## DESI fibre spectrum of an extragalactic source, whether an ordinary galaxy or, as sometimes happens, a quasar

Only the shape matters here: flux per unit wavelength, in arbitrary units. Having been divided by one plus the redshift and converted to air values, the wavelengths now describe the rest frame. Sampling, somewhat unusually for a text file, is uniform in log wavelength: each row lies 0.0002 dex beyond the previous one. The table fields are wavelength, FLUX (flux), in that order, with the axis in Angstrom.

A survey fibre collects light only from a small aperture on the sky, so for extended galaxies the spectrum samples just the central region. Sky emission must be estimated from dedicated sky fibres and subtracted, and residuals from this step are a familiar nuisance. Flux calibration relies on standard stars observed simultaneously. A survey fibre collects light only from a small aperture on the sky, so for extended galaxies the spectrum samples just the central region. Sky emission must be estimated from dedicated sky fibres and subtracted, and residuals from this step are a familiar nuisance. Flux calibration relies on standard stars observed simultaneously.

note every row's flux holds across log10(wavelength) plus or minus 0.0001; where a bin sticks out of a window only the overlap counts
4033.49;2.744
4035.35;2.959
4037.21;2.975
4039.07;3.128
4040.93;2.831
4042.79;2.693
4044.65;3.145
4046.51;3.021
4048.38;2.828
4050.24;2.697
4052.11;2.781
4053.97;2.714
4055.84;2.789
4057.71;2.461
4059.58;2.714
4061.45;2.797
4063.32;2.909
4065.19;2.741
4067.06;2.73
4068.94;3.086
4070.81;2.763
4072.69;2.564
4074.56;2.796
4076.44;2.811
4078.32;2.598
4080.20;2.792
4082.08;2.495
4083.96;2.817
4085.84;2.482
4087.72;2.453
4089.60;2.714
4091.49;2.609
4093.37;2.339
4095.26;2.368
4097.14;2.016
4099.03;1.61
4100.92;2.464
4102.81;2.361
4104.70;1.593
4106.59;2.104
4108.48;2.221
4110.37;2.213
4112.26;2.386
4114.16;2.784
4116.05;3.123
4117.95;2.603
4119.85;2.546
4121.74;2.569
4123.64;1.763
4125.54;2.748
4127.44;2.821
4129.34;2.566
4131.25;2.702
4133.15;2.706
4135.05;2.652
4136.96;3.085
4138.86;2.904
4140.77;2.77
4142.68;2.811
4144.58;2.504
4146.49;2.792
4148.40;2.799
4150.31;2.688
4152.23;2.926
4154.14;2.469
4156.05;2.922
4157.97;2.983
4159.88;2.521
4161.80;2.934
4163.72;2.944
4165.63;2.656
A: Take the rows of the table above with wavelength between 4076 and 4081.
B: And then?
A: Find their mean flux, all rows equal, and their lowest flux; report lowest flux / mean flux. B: 0.95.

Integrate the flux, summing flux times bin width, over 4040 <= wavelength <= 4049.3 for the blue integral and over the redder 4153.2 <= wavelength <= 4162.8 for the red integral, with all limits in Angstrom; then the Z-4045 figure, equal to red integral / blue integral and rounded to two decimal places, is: 0.98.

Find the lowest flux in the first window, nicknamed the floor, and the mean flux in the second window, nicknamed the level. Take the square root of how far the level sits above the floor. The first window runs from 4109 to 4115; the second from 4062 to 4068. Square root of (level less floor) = 0.76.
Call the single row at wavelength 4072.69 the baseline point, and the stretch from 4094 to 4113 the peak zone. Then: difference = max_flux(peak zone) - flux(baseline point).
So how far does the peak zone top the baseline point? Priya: -0.10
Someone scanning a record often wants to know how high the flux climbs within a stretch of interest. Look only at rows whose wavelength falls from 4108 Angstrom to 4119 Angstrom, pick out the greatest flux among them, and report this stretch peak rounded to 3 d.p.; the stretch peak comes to 3.123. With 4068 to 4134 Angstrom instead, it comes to 3.123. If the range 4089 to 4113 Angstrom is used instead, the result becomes 2.714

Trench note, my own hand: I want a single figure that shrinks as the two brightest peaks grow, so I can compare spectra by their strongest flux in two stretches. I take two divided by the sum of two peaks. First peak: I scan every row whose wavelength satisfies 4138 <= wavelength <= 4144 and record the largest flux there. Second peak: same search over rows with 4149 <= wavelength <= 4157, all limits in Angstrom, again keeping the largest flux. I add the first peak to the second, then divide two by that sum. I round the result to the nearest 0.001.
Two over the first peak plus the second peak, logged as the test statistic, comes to 0.343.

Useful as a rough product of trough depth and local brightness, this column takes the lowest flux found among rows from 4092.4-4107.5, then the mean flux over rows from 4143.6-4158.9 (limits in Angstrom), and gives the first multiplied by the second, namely 4.4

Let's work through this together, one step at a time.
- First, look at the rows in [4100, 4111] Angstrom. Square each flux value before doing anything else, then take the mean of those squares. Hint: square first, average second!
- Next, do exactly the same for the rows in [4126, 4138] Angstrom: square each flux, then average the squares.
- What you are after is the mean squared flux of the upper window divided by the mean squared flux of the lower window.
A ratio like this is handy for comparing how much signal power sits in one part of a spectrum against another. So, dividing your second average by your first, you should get 1.61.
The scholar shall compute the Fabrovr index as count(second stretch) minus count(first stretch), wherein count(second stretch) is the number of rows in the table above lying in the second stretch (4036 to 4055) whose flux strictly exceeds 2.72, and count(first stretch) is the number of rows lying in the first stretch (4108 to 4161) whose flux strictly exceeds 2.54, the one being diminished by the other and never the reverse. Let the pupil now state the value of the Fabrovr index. -14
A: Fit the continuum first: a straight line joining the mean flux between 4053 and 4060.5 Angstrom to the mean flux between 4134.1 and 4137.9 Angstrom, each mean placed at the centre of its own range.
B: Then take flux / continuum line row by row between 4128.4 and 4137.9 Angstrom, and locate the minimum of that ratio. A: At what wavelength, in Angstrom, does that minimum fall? 4129.34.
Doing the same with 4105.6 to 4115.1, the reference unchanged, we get 4106.59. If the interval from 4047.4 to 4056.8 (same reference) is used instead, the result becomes 4050.24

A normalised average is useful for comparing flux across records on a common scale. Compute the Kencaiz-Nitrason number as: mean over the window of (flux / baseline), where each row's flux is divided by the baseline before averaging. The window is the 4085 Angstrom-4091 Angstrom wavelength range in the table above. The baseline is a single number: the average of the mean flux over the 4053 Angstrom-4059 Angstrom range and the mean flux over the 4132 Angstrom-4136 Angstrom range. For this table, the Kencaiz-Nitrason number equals 0.96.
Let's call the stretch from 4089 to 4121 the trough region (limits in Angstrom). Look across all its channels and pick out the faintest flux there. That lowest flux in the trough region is 1.593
